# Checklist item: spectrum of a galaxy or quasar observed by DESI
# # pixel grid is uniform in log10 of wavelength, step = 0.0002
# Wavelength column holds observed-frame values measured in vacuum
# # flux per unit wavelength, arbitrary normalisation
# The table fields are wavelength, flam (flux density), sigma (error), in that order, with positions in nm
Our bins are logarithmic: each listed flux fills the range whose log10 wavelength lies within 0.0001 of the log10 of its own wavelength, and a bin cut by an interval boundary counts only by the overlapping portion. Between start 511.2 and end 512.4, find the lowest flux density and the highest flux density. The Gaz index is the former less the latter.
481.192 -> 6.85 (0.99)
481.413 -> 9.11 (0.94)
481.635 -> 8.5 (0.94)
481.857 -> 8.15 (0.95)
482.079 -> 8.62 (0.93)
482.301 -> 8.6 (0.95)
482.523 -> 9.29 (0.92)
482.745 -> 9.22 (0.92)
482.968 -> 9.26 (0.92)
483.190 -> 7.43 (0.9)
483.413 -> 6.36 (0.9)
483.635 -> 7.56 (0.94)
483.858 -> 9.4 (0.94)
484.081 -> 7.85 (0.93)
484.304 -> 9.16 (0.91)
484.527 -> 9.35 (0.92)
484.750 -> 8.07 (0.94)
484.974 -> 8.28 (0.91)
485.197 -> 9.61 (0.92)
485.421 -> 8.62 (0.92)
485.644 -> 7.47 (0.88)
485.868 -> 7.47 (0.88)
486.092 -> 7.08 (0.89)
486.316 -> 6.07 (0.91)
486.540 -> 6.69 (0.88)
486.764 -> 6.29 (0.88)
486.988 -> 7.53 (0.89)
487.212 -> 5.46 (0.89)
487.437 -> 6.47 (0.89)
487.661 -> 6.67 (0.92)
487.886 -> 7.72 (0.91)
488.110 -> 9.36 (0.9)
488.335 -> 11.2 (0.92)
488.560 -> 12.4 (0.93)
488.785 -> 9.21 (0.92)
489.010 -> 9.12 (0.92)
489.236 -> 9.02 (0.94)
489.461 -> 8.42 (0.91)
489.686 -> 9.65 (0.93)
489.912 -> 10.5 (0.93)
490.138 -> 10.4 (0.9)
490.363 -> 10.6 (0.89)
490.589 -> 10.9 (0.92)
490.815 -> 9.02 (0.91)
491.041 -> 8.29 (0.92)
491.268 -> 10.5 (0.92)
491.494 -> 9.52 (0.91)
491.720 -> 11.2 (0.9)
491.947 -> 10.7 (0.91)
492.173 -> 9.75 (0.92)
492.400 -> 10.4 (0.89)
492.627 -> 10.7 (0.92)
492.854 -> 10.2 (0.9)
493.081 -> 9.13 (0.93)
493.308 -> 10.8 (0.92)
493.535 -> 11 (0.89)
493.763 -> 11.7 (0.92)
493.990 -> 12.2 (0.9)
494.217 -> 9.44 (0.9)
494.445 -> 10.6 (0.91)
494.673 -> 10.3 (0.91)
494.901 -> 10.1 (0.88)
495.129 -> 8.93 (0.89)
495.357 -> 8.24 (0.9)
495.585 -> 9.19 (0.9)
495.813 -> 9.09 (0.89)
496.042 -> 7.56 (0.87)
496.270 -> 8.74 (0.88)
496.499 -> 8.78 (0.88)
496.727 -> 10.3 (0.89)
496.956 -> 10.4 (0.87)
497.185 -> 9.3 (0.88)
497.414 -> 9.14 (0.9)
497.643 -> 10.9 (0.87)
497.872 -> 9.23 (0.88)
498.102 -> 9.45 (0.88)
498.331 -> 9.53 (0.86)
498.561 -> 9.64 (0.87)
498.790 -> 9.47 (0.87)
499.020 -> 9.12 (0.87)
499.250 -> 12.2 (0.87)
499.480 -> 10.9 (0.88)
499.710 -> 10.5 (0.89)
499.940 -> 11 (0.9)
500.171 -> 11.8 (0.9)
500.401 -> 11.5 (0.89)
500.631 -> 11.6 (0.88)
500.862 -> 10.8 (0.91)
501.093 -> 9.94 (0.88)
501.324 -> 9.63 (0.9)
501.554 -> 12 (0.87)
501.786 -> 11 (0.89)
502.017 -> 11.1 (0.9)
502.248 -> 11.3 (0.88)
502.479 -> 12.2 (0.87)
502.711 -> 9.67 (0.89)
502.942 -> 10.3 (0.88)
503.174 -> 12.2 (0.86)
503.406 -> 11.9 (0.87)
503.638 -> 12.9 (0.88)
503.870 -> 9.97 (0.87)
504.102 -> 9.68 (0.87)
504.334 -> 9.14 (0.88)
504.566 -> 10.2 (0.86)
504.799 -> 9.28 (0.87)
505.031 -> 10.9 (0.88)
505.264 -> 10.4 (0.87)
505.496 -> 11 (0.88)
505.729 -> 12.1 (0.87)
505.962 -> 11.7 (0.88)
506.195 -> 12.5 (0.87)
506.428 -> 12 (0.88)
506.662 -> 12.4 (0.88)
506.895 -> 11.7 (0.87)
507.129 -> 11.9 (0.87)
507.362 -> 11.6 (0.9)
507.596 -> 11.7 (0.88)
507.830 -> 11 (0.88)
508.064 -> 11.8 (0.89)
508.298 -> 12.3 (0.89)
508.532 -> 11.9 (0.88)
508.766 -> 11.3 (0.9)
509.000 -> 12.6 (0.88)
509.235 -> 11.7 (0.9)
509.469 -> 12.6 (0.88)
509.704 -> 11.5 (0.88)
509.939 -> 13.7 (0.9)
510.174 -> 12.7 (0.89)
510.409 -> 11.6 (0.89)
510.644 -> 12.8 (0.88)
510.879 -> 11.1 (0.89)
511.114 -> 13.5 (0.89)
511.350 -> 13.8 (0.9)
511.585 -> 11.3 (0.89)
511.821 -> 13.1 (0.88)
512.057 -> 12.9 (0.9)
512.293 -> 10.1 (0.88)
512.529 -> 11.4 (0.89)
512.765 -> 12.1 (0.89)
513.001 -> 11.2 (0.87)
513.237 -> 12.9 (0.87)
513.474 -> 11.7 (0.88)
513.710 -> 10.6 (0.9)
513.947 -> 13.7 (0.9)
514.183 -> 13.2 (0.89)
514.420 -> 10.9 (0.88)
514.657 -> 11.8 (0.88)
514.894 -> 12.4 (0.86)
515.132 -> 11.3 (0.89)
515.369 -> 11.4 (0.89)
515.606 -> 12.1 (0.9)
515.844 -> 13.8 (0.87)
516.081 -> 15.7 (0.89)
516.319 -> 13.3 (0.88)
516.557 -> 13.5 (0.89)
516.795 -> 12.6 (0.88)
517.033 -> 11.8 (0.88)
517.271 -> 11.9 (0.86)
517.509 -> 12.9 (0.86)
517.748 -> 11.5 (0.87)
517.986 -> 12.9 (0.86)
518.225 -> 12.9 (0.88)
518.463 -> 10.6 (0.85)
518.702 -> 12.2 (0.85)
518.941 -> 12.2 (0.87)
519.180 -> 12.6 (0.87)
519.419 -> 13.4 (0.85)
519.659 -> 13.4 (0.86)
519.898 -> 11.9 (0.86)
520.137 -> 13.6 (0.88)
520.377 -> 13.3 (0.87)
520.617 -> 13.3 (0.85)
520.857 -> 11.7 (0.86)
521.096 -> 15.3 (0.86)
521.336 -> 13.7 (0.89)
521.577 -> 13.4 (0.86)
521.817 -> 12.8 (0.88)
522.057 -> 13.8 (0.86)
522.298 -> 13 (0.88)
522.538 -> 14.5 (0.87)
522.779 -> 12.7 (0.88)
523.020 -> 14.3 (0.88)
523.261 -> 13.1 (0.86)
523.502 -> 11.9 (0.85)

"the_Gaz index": -3.7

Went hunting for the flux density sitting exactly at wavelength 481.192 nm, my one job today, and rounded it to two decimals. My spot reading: 6.85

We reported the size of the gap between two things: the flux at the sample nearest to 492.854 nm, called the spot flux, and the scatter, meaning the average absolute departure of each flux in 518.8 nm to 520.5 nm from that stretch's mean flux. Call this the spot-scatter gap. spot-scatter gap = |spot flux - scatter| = 10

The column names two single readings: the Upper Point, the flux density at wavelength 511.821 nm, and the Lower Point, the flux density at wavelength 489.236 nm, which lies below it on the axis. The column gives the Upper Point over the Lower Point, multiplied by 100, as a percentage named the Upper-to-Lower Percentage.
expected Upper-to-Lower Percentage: 145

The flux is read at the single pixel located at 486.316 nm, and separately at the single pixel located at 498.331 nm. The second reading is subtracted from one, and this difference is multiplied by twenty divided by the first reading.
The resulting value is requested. -28.1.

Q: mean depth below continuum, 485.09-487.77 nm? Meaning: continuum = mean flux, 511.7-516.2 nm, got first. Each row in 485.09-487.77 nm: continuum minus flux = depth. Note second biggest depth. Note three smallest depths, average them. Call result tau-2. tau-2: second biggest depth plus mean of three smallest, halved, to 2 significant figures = 4.9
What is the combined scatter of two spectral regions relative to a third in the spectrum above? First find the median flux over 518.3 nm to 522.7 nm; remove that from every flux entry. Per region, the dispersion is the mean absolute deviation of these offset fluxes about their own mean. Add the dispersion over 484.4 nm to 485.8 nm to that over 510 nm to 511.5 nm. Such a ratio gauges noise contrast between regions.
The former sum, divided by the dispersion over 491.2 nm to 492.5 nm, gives 3.1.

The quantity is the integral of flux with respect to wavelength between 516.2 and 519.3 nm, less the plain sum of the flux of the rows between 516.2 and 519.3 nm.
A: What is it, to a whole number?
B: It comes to -123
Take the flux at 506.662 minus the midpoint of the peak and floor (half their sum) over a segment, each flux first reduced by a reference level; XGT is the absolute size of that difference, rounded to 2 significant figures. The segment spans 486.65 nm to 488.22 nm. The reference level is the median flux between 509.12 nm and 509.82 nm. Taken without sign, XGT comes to 5.0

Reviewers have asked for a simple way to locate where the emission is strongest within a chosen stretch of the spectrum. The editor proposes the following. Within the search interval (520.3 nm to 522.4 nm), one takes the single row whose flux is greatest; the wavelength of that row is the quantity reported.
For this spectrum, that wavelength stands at 521.096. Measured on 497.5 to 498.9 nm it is 497.643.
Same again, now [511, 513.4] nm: 511.350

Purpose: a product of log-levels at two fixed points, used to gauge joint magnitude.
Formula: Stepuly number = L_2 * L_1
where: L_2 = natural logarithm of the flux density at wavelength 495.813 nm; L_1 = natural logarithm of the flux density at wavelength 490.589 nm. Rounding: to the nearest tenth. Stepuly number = 5.3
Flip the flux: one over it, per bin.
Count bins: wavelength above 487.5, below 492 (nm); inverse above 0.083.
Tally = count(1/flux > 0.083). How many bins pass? 19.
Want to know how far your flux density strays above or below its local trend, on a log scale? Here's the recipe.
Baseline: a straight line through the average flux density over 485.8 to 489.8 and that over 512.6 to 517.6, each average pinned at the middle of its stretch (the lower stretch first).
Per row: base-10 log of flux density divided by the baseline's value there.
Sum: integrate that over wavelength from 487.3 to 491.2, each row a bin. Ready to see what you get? 0.17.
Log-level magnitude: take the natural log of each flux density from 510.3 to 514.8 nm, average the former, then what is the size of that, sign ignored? 2.49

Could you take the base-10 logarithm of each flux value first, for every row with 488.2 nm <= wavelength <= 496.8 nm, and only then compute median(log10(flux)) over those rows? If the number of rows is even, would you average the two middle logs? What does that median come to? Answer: 1.01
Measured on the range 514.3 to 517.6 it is 1.09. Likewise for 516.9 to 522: 1.11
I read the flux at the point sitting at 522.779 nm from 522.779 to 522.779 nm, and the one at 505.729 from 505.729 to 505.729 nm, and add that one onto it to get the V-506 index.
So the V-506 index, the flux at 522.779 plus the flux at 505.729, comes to 24.8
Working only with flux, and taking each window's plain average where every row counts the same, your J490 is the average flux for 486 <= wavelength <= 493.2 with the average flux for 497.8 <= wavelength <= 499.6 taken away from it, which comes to -0.9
